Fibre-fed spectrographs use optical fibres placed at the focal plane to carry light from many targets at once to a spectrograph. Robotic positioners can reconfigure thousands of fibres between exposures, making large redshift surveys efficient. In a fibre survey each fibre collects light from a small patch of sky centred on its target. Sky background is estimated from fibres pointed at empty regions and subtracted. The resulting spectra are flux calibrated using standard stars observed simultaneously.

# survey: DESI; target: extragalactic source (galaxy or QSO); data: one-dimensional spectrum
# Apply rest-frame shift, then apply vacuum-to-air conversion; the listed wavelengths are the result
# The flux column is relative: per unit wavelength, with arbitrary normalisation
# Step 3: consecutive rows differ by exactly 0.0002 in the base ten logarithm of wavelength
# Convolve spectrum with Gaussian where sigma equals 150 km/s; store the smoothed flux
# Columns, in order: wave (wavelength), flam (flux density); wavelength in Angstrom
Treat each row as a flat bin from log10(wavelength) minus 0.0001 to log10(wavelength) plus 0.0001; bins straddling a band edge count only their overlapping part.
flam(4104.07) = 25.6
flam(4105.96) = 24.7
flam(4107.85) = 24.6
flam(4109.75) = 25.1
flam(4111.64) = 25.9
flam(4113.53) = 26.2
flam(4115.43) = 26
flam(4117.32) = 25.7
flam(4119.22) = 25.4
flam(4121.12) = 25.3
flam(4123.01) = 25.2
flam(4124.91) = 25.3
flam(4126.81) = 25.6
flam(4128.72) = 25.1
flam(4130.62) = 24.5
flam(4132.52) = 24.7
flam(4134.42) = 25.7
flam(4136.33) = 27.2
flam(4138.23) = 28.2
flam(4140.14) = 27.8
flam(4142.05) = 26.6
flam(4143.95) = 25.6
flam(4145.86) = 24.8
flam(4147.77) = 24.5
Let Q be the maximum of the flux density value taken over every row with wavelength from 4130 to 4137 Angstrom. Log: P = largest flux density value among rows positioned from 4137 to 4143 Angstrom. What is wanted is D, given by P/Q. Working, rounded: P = 28.2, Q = 27.2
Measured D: 1.04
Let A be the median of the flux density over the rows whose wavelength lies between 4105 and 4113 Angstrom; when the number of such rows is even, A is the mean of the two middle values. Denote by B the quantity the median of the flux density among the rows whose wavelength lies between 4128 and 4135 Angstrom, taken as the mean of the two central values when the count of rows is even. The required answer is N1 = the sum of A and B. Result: 49.8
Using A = 24.9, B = 24.9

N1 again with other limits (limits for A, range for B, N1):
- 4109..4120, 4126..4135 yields 50.9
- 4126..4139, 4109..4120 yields 51.4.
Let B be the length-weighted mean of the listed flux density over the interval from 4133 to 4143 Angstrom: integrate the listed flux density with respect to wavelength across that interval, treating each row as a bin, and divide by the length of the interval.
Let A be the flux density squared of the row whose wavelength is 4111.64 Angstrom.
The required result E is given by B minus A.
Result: -644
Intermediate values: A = 671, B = 27.0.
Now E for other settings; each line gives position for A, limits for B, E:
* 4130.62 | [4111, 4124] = -575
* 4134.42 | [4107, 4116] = -635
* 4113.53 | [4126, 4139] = -661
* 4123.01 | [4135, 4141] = -607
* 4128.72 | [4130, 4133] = -605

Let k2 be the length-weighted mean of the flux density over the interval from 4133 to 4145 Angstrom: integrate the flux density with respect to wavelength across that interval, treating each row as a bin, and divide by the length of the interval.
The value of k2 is 26.8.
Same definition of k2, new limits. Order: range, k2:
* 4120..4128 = 25.3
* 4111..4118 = 26.0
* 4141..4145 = 26.1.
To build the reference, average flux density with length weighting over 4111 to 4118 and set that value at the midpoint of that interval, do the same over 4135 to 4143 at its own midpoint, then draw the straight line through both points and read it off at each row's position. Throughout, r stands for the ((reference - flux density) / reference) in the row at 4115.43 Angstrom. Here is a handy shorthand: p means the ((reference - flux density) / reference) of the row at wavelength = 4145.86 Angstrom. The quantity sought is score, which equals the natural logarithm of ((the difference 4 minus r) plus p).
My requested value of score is 1.41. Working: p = 0.11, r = 0.00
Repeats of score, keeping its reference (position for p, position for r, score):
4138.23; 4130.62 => 1.36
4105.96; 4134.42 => 1.38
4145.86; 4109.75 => 1.41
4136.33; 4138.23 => 1.39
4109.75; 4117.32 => 1.39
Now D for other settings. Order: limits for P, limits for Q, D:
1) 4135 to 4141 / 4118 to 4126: 1.11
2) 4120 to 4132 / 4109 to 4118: 0.98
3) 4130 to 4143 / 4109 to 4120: 1.08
